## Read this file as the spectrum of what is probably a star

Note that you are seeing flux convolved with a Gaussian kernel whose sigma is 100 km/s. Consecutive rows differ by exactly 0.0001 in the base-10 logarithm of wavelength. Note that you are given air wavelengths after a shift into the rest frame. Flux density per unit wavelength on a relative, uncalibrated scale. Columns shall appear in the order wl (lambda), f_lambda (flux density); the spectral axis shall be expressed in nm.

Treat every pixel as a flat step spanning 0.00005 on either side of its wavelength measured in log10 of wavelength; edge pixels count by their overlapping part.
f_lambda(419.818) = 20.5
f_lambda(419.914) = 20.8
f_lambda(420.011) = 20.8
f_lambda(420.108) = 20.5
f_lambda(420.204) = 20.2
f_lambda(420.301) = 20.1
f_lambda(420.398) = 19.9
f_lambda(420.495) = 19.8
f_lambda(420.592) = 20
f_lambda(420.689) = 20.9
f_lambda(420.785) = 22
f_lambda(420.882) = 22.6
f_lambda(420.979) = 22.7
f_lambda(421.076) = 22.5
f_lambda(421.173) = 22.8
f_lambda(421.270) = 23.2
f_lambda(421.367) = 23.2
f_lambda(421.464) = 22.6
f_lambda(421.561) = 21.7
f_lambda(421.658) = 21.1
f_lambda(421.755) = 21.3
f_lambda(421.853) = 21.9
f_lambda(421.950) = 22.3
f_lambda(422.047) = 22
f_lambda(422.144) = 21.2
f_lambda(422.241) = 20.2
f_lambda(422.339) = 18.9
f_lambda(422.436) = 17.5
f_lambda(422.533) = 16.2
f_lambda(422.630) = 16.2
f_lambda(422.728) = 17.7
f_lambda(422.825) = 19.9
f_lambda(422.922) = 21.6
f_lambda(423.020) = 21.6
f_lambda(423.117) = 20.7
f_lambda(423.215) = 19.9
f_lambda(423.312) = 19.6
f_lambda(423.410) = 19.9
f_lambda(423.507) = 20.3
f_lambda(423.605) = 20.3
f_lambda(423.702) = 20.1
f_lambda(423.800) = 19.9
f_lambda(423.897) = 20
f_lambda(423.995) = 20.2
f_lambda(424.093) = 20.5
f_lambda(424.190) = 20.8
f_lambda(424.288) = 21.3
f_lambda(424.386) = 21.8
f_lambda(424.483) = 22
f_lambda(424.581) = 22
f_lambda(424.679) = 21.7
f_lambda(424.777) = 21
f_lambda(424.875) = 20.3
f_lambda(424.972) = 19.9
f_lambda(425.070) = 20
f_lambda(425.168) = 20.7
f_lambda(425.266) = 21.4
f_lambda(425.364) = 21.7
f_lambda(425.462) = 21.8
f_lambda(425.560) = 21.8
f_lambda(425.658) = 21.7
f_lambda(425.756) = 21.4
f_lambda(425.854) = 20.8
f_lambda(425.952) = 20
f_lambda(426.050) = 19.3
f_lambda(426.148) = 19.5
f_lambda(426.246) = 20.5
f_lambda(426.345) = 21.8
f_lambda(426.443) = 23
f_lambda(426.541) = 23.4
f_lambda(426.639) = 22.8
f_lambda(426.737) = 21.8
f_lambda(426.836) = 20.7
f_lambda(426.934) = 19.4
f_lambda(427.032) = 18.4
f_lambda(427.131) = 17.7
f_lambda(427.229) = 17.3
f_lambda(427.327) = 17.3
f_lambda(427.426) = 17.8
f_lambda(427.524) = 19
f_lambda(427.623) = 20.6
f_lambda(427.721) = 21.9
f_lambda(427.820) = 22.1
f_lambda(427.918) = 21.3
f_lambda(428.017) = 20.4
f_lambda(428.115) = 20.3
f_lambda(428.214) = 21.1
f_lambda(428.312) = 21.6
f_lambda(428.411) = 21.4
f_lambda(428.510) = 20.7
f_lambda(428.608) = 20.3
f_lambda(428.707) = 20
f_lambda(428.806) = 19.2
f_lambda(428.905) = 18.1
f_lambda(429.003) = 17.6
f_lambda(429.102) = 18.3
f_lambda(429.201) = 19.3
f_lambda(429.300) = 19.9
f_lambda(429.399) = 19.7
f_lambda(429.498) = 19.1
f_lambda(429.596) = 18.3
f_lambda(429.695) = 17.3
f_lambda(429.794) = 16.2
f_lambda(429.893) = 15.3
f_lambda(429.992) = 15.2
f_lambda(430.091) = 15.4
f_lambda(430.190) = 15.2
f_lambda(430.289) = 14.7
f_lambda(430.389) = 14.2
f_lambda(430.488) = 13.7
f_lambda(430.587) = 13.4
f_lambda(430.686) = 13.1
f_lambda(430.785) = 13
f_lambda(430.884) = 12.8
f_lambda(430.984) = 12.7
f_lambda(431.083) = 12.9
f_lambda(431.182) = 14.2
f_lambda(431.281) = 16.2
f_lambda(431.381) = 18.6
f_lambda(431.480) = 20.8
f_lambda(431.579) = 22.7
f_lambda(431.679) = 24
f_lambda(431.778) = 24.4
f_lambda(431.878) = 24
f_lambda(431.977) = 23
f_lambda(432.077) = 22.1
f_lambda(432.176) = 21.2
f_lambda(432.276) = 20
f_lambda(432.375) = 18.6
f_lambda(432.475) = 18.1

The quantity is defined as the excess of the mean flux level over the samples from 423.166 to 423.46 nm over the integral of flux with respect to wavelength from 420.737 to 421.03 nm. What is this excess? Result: 13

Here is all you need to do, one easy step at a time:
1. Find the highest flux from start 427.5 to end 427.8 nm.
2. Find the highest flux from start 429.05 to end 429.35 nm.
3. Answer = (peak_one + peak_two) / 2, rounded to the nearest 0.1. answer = 20.9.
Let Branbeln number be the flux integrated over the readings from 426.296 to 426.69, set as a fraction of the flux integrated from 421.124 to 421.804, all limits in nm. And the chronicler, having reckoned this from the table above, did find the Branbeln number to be 0.59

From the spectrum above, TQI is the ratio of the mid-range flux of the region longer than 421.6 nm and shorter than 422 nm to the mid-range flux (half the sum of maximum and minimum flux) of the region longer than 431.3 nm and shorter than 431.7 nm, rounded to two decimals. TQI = 1.02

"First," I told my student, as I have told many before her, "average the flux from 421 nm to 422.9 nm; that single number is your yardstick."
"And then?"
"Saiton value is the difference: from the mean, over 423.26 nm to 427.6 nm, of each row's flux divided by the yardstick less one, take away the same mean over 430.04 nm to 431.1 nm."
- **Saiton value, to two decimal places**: 0.33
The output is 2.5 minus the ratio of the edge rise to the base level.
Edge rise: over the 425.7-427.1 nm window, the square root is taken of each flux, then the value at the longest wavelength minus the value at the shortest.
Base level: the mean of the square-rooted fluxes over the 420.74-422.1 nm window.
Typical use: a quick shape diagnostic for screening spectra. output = 2.57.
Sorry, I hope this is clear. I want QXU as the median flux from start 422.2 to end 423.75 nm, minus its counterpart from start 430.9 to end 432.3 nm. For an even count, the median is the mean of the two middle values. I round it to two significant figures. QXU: -1.1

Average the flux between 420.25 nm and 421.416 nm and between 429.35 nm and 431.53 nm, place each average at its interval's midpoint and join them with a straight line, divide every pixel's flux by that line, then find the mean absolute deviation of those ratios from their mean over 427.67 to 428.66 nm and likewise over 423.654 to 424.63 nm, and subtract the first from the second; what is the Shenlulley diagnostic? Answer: 0.019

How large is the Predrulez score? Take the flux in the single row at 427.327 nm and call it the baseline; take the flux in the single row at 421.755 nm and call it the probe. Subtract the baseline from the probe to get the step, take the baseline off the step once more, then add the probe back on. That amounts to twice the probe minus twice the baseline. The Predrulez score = 8.0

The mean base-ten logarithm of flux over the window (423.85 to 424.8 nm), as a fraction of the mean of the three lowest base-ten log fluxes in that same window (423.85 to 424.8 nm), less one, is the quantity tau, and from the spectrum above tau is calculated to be 0.014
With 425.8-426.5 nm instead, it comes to 0.018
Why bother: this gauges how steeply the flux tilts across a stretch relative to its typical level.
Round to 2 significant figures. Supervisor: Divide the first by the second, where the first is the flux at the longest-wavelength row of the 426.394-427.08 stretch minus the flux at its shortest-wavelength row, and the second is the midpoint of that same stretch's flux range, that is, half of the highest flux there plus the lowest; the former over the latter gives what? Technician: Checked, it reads -0.22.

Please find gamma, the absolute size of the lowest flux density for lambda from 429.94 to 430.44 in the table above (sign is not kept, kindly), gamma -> 14.2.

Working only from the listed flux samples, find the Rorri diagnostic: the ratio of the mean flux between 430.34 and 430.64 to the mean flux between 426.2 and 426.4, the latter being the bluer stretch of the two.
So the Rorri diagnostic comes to 0.65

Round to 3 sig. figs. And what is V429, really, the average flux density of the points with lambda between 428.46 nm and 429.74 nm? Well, 19.1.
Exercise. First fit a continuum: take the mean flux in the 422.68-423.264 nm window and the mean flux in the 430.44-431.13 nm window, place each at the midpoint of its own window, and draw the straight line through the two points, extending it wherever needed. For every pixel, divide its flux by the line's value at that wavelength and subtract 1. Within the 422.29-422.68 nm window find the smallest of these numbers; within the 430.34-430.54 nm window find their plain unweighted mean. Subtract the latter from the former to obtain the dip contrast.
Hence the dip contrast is -0.26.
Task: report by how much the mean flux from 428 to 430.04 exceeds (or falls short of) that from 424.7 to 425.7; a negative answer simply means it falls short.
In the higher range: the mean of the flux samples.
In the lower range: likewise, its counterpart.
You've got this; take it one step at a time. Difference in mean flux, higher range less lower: -2.0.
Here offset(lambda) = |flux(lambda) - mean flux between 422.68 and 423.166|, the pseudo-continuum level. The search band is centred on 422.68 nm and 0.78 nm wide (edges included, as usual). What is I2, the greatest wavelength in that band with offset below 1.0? 422.825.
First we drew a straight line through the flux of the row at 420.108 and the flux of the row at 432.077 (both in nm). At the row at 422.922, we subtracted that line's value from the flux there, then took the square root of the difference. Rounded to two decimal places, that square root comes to 0.85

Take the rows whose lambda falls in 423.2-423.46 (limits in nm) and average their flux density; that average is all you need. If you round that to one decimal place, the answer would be 19.8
